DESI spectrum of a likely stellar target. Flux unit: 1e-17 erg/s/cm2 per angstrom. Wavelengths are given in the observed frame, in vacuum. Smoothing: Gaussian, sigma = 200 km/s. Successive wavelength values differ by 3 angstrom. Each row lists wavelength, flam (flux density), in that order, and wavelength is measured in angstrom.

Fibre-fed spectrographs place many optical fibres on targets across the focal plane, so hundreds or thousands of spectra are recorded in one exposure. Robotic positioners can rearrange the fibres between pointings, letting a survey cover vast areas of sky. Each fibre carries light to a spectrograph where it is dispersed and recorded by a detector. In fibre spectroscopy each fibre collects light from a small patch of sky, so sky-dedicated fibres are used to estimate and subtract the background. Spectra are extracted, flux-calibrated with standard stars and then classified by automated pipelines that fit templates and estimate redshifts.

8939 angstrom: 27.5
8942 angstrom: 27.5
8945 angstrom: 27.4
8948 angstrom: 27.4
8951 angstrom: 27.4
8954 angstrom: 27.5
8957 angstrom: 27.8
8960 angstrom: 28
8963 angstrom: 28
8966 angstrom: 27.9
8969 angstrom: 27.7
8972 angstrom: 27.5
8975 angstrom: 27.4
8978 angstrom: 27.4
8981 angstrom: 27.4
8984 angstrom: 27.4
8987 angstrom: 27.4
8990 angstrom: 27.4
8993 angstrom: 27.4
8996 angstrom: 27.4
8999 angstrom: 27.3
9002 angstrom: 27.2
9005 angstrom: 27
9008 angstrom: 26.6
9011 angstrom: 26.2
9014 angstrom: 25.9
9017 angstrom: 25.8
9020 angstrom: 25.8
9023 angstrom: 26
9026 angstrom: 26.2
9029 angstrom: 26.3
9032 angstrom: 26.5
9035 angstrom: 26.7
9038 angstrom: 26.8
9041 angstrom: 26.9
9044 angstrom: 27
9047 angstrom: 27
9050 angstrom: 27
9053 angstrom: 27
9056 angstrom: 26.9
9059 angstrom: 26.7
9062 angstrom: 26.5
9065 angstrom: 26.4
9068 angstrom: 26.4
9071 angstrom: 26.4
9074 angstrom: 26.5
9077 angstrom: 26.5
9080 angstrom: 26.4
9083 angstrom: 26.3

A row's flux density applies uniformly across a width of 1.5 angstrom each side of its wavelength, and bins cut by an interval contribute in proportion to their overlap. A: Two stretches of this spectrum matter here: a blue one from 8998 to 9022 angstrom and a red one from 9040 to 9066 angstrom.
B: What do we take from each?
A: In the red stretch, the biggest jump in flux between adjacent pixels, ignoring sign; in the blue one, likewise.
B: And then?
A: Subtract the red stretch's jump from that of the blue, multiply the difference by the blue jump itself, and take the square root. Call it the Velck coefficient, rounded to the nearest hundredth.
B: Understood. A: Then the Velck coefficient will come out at 0.28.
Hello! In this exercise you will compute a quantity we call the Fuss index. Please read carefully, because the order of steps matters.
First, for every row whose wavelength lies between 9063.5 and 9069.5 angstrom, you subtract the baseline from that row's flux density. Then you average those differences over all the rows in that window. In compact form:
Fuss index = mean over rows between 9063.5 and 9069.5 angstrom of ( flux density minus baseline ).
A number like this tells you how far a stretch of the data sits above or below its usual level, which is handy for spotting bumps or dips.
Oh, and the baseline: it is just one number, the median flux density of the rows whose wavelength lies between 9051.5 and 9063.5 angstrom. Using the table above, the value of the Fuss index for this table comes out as -0.40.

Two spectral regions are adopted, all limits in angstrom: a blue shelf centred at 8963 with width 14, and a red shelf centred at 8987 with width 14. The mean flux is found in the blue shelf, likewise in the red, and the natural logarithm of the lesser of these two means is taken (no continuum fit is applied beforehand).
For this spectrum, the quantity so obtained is 3.311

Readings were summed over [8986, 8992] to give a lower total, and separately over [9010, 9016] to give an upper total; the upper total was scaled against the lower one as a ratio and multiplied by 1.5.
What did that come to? 1.43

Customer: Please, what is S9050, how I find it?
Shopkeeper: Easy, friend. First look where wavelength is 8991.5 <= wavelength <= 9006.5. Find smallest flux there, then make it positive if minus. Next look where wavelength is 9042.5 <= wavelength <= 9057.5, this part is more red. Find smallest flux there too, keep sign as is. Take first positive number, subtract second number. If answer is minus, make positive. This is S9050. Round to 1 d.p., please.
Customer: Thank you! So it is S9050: 0.1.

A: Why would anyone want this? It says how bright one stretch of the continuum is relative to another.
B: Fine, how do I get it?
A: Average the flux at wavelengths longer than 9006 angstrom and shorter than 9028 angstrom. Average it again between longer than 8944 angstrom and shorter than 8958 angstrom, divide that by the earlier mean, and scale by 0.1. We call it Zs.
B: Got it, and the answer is 0.105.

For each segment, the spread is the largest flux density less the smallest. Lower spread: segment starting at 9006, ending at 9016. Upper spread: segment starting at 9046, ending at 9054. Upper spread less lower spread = -0.70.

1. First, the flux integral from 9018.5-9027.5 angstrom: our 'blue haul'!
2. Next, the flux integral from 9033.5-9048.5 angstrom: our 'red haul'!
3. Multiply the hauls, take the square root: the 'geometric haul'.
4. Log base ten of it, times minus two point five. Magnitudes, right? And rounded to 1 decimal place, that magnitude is -6.2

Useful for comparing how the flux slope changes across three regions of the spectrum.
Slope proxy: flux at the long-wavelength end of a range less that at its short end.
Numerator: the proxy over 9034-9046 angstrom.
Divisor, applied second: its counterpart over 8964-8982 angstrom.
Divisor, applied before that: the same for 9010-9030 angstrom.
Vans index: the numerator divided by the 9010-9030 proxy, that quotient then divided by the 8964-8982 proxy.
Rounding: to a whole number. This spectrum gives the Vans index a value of -6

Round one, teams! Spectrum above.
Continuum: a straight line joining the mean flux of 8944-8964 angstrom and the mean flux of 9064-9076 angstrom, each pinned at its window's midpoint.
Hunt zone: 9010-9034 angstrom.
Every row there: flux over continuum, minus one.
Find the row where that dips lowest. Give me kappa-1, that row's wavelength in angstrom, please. 9017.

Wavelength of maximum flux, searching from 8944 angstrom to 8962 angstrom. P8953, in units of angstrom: 8960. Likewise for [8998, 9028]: 8999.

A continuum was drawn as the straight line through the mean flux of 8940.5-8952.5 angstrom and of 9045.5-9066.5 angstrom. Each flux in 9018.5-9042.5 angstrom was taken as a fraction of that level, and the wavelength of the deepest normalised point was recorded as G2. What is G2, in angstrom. 9020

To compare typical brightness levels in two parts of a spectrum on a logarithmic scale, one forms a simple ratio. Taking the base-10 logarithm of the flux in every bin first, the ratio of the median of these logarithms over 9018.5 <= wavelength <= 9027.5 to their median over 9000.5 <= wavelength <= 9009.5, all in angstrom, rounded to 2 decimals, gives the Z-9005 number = 0.99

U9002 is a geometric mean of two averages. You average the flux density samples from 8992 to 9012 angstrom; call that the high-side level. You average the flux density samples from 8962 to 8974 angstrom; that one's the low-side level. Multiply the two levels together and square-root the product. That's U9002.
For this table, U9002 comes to 27.4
